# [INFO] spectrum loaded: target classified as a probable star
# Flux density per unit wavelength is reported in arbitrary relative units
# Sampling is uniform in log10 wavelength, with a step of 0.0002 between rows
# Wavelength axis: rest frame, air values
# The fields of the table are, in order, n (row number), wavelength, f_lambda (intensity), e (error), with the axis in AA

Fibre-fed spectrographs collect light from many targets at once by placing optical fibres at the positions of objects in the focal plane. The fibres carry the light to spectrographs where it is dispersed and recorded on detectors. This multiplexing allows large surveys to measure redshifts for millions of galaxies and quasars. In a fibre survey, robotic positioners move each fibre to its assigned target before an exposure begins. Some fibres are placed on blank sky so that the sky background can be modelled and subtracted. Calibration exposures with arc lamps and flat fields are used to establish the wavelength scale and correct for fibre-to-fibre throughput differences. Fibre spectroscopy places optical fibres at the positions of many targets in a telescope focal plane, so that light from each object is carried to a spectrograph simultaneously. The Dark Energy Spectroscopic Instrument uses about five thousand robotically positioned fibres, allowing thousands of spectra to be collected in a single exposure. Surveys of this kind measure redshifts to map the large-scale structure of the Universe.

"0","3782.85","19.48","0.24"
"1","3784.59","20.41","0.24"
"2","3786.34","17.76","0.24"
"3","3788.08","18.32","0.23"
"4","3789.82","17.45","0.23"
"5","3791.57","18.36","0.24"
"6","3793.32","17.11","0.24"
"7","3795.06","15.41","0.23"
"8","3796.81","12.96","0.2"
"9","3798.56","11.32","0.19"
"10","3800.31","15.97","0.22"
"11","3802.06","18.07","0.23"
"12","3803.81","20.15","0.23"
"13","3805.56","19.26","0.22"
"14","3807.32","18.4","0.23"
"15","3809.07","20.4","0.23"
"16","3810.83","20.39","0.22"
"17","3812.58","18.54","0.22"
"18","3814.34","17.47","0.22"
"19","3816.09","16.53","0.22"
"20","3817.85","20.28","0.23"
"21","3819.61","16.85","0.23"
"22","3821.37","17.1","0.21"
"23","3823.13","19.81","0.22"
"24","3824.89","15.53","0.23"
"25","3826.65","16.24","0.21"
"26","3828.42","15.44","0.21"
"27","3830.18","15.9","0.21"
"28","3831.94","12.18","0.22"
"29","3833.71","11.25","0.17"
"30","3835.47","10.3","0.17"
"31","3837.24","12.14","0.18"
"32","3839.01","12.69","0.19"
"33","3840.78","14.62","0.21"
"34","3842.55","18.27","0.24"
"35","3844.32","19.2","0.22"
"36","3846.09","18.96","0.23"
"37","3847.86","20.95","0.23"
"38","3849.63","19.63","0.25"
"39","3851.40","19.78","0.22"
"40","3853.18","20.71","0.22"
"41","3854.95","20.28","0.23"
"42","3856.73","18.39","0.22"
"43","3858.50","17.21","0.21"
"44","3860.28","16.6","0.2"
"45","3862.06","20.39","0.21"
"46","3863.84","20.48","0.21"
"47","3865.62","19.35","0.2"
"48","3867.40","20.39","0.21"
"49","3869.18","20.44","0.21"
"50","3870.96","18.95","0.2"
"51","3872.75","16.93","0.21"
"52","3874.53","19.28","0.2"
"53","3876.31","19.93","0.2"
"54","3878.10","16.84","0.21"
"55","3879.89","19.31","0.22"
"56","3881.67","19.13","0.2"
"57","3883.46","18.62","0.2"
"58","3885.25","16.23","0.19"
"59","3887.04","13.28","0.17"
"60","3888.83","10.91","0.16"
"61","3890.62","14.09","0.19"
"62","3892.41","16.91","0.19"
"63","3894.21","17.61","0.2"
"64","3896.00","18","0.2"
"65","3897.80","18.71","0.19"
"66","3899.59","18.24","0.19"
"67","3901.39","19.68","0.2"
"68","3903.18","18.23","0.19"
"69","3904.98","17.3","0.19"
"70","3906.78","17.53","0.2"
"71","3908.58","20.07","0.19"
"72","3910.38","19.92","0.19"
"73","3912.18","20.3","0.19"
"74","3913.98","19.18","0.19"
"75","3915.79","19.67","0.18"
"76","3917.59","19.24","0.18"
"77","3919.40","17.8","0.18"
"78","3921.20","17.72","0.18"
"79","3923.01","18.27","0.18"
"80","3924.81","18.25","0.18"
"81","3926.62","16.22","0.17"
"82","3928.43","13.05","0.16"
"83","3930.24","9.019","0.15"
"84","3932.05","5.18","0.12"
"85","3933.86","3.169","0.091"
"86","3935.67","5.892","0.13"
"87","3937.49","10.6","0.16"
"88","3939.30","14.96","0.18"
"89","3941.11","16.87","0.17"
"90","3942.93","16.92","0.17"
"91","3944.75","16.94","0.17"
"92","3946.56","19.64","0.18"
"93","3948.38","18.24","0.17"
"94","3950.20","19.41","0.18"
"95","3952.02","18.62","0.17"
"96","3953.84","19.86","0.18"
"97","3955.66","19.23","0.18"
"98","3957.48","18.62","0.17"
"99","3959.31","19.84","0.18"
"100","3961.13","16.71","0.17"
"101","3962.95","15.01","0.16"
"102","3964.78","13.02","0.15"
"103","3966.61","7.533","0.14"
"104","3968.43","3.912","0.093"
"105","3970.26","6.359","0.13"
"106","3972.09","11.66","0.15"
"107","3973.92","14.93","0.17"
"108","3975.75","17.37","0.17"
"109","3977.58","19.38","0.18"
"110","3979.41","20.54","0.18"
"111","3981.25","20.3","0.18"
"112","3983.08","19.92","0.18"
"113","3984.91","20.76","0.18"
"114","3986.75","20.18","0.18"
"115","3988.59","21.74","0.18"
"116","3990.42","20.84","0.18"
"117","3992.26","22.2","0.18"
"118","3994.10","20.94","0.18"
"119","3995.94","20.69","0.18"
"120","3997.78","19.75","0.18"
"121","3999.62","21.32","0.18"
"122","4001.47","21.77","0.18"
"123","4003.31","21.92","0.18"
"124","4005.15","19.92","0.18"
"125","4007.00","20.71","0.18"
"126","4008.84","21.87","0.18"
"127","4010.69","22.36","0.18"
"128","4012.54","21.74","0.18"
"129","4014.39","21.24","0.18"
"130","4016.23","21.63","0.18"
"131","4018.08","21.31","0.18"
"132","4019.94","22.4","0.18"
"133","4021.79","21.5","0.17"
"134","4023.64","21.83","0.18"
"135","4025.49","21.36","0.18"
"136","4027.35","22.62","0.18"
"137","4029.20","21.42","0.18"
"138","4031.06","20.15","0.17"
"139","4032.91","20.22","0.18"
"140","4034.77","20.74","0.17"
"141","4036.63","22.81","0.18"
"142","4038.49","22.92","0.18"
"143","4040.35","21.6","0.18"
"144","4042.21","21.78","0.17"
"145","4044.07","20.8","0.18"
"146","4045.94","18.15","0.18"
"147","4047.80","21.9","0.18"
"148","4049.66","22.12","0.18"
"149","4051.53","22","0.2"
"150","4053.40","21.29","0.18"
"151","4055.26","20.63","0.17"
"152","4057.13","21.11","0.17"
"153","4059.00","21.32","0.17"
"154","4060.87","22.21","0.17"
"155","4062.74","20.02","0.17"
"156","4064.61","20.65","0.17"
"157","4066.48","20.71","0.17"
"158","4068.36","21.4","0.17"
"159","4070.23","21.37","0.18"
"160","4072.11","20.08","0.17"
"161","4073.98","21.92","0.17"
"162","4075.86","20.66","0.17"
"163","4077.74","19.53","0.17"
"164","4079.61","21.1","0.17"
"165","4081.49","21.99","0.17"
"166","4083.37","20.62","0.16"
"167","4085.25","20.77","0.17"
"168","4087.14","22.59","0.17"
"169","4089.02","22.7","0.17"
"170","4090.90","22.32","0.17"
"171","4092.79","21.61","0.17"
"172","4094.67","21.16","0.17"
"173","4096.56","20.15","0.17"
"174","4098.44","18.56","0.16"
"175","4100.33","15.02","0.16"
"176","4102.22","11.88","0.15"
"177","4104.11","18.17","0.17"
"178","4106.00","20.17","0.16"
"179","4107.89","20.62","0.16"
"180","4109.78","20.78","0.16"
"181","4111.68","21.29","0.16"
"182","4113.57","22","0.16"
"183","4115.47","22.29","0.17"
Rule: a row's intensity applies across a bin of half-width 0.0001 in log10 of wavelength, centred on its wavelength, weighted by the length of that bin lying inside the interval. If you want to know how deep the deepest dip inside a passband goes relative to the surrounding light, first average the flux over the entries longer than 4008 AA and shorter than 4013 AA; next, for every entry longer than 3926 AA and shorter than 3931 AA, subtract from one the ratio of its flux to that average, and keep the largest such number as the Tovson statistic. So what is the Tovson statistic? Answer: 0.59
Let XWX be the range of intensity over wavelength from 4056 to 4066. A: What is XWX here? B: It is 2.2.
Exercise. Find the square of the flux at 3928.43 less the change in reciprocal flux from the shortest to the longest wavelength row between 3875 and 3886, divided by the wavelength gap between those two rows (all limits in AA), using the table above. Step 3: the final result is 170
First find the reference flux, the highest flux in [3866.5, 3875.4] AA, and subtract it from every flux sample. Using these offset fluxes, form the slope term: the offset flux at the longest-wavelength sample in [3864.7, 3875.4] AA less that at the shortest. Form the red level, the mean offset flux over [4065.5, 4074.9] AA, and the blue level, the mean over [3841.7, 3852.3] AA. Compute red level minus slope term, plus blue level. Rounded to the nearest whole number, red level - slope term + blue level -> 0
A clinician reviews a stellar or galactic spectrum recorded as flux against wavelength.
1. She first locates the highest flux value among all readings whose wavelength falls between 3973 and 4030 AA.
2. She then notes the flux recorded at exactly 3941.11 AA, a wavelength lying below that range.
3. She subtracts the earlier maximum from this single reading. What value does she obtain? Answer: -6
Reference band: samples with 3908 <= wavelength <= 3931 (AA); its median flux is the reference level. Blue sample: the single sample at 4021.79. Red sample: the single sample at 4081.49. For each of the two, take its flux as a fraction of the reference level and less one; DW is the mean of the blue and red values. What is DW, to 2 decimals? 0.19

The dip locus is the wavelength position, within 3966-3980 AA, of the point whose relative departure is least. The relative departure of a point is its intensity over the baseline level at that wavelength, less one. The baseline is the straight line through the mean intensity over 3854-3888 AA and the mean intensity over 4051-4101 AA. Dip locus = 3968.43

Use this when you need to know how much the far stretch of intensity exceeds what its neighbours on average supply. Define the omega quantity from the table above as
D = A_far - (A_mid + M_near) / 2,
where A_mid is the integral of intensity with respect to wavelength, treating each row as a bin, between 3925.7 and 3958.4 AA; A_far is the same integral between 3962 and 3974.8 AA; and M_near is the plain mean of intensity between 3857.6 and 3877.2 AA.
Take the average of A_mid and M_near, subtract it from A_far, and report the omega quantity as -116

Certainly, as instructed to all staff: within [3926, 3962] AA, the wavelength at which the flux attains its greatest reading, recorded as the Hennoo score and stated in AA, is 3953.84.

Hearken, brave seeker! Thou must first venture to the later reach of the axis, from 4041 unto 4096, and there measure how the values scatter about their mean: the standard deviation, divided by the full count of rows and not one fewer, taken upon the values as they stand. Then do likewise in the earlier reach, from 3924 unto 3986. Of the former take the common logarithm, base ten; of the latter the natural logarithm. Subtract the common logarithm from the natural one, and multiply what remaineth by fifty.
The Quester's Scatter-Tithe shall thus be 84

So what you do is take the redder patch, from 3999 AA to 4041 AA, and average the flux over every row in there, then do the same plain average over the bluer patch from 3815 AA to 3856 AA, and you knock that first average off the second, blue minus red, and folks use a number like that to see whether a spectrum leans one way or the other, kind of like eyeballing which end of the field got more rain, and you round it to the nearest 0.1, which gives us -4.8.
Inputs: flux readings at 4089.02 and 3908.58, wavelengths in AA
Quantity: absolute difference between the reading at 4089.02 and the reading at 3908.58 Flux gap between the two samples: 2.6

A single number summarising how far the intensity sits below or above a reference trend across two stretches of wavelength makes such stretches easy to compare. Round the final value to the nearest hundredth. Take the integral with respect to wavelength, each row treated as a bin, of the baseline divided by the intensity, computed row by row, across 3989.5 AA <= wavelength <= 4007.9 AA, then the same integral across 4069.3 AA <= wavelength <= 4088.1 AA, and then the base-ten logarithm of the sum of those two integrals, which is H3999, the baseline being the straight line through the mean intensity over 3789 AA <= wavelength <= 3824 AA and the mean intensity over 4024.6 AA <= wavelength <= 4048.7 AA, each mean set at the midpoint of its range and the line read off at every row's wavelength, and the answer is 1.58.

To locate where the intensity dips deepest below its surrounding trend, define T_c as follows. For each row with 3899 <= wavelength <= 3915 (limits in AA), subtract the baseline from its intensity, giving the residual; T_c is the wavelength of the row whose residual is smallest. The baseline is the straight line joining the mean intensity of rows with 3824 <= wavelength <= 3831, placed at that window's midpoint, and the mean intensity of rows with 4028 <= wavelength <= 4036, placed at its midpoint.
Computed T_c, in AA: 3904.98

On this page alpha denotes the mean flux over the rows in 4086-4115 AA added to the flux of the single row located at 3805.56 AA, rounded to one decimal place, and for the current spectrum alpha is 39.2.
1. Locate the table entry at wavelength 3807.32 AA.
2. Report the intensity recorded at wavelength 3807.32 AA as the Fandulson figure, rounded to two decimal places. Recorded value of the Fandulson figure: 18.40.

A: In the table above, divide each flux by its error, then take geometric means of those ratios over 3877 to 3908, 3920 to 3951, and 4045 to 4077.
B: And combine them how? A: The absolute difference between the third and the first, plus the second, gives 113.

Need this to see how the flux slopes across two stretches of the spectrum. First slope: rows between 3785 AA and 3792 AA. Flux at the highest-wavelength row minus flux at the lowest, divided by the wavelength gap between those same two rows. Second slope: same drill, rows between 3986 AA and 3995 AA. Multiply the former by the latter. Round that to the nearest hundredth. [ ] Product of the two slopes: 0.01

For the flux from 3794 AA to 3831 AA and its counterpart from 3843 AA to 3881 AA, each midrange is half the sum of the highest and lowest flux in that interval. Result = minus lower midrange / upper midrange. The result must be -0.84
